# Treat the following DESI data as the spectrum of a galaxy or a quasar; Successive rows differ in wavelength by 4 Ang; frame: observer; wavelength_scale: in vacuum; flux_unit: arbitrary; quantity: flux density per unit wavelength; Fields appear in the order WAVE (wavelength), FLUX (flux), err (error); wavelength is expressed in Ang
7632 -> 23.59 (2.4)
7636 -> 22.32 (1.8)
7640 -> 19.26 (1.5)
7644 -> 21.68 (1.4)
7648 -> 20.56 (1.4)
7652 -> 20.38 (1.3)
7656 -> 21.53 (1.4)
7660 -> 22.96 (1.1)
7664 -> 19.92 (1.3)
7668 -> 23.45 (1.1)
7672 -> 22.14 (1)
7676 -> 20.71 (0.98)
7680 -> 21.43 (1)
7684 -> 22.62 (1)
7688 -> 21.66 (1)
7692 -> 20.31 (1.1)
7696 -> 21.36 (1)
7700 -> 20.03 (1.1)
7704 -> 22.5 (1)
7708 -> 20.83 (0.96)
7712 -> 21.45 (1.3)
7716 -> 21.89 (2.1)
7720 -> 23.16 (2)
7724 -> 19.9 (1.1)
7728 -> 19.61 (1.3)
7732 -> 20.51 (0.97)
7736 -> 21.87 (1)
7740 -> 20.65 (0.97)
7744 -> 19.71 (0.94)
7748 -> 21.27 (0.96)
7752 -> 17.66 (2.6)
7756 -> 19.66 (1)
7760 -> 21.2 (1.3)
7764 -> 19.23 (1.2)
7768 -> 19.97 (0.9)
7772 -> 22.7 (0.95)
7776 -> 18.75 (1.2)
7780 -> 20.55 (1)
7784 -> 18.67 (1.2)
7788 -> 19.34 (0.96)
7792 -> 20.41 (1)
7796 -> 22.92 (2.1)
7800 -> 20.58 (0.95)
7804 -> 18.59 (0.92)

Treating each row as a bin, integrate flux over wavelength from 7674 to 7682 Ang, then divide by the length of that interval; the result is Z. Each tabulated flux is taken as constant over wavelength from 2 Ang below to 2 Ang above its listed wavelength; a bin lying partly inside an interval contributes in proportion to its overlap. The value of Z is 21.07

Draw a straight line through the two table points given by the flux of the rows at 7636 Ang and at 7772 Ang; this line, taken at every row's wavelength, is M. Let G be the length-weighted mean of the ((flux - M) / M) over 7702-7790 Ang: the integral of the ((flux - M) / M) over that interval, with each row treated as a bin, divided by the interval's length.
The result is -0.094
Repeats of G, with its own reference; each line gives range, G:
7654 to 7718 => -0.041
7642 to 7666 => -0.054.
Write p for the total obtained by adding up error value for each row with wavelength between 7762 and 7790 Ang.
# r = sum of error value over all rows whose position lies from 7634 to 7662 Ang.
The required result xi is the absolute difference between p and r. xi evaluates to 2.5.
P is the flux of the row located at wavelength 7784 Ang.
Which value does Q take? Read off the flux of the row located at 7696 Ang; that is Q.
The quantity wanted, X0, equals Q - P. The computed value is 3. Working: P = 18.67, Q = 21.36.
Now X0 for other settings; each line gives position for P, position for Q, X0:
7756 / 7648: 1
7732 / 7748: 1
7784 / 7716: 3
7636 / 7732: -2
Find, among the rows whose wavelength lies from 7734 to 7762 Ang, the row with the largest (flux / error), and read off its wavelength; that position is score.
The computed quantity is 7748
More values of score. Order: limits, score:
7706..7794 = 7772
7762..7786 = 7772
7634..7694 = 7684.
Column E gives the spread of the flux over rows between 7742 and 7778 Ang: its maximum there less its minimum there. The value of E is 5.0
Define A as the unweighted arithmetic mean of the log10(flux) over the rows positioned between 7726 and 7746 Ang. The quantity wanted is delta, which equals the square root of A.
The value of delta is 1.145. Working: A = 1.31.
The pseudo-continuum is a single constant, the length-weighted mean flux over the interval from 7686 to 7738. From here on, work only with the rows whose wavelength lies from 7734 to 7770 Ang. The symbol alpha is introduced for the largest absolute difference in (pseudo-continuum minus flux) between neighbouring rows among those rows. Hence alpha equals 3.61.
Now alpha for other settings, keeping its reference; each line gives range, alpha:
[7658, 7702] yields 3.53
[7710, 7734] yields 3.26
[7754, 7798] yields 3.95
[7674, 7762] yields 3.61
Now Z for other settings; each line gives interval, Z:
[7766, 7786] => 20.13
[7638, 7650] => 20.50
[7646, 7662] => 21.36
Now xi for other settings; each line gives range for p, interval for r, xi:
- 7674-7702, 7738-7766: 1.8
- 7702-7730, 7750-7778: 0.6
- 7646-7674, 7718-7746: 0.3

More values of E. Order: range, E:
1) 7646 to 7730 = 3.8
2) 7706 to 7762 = 5.5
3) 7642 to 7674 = 3.5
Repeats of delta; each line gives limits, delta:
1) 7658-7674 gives 1.159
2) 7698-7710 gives 1.151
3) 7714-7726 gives 1.155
